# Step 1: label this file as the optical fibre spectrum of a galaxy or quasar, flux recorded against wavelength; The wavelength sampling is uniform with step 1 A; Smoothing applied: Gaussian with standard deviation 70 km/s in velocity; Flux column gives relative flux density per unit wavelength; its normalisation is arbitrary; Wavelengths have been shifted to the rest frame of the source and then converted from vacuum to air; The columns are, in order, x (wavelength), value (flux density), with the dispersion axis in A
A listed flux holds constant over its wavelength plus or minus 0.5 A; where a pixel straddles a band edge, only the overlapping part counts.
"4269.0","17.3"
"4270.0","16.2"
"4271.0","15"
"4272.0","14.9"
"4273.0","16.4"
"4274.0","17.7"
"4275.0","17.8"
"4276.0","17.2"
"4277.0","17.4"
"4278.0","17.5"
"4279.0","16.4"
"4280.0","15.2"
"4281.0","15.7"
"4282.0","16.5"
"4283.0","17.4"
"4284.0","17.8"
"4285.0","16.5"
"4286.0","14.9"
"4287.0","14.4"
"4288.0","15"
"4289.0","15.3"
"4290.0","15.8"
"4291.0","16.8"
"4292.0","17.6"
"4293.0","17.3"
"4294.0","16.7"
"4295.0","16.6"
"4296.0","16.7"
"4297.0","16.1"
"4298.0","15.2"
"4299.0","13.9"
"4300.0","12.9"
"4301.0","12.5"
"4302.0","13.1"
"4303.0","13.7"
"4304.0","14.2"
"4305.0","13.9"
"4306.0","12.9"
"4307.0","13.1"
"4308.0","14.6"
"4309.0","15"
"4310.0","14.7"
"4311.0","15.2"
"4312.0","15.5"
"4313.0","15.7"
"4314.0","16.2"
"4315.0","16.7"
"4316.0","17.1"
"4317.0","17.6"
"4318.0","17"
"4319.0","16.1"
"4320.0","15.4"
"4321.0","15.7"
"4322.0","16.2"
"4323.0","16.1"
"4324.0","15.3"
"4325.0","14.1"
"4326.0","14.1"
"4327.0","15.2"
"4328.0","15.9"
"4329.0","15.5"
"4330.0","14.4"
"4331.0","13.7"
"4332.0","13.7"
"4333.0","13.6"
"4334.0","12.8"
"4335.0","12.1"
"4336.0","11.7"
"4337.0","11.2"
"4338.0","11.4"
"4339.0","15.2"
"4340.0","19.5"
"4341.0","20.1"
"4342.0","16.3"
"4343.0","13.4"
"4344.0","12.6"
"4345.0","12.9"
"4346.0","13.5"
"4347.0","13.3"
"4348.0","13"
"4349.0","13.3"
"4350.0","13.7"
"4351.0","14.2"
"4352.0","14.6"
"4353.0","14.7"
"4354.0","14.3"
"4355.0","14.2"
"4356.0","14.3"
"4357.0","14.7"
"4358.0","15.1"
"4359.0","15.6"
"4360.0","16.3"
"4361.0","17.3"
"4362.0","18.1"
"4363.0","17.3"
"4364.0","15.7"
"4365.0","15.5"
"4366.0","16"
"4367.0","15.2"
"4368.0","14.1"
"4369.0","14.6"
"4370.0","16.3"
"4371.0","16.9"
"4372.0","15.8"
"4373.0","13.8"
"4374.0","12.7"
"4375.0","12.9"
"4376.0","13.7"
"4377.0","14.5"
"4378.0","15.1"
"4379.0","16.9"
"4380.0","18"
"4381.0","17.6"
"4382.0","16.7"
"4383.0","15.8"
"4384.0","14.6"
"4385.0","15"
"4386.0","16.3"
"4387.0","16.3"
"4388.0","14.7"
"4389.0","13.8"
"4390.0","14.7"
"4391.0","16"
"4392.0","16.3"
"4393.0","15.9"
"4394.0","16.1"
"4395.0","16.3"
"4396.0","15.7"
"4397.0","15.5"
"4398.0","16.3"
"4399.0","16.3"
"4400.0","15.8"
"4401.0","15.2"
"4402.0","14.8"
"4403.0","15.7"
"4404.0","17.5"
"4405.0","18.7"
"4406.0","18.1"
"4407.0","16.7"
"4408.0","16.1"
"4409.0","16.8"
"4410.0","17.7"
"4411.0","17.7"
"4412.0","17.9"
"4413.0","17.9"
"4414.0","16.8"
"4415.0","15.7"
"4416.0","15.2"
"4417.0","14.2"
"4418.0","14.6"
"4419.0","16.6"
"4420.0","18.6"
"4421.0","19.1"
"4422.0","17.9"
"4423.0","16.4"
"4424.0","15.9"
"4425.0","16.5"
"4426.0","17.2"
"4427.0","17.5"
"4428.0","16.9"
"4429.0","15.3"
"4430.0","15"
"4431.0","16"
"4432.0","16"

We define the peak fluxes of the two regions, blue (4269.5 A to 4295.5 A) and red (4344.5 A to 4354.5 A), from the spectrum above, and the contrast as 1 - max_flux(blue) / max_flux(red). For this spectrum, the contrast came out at -0.21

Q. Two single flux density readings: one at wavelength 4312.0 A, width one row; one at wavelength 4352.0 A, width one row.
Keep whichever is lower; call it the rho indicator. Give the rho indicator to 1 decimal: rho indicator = 14.6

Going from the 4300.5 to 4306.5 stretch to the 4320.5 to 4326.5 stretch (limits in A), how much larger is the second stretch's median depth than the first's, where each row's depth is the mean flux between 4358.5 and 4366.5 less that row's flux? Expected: -2.1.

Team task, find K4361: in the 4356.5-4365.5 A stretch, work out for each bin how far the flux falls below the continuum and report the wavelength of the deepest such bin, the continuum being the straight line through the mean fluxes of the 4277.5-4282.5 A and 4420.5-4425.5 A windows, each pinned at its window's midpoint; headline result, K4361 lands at 4357.0 A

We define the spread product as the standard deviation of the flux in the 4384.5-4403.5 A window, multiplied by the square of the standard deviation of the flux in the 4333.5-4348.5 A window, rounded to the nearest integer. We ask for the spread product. 5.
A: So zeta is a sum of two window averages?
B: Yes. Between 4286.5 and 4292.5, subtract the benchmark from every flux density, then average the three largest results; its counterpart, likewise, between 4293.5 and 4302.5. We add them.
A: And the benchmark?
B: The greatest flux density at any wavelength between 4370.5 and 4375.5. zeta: -0.4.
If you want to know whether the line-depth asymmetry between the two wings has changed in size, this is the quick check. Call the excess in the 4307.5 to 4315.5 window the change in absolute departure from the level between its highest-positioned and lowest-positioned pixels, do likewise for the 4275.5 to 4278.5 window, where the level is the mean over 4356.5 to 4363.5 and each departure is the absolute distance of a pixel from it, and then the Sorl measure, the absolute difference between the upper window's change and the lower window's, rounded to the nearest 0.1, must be 1.7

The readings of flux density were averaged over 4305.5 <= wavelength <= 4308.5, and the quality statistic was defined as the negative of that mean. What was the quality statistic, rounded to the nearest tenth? -13.5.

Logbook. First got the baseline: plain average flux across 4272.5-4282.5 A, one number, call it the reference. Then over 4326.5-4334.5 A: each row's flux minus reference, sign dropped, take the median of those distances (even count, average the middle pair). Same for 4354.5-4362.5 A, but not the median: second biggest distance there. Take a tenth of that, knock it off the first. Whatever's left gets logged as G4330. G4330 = 2.5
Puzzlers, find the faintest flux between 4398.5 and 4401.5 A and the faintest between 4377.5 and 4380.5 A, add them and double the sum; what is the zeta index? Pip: 60.6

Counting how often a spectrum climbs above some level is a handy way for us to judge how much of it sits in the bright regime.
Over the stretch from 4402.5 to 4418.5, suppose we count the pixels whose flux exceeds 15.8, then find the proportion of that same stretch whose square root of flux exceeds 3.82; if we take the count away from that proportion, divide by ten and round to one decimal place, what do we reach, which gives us -1.0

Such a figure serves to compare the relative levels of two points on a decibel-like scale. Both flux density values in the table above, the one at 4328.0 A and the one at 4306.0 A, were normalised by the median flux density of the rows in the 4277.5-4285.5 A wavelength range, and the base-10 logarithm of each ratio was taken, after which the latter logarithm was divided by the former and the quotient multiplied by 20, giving 133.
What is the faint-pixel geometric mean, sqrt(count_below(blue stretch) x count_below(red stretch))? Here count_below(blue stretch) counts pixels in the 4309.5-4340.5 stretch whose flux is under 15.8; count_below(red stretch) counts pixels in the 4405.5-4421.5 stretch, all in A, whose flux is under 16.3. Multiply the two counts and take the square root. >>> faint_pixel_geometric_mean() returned 10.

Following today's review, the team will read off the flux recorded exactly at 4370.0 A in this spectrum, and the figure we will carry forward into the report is 16.3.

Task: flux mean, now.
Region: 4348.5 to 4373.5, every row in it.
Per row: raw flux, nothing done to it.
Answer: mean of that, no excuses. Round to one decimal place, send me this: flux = 15.3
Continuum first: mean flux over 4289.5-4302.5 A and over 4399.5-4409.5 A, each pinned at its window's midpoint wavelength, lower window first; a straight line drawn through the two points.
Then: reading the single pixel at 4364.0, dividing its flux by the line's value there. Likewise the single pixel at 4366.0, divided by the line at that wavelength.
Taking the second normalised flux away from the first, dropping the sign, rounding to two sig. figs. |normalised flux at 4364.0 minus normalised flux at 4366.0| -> 0.017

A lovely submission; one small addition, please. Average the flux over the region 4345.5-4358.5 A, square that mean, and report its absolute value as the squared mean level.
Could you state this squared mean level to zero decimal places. 198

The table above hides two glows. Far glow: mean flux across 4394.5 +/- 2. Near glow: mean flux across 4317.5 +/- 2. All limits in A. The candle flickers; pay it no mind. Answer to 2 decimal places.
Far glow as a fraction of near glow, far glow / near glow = 0.94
